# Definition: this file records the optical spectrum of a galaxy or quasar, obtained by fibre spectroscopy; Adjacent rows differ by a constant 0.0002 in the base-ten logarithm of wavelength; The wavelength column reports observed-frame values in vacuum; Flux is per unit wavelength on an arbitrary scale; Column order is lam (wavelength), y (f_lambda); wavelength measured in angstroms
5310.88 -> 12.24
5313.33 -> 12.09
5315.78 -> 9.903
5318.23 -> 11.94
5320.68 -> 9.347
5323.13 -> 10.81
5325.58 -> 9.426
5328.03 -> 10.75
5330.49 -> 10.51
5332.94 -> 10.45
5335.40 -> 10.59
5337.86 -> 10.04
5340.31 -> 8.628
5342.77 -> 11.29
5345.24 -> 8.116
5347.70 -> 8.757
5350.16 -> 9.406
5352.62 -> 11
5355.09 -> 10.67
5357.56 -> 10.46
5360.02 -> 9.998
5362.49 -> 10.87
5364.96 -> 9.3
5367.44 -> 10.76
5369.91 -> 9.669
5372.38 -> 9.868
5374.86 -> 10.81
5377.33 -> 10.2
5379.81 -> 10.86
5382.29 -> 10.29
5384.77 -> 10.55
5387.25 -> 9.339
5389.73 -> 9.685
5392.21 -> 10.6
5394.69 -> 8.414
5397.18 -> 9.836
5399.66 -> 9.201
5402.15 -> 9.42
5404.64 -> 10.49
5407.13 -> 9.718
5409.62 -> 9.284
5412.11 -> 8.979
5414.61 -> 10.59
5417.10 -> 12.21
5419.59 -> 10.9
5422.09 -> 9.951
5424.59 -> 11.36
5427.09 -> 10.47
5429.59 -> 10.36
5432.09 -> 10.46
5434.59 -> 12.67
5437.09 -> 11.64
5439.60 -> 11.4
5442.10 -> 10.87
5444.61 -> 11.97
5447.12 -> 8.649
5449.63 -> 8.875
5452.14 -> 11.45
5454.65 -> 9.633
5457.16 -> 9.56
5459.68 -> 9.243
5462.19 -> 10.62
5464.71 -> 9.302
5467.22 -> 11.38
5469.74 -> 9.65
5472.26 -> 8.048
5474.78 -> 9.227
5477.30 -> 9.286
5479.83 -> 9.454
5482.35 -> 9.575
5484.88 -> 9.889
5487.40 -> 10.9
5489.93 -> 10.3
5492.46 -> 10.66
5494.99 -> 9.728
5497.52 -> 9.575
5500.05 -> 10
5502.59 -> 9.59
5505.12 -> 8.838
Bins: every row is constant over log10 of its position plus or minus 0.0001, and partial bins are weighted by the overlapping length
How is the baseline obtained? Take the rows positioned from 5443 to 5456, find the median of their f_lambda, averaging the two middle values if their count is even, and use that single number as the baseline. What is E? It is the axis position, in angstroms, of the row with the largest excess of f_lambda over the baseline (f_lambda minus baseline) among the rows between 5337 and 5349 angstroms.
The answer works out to 5342.77 angstroms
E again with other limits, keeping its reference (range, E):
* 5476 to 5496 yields 5487.40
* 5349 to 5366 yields 5352.62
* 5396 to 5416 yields 5414.61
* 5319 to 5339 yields 5323.13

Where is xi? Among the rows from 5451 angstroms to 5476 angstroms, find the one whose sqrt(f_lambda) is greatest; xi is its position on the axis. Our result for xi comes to 5452.14 angstroms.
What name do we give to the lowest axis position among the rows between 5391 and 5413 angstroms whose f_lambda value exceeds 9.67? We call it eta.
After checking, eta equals 5392.21 angstroms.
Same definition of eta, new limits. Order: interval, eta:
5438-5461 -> 5439.60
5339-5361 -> 5342.77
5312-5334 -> 5313.33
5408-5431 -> 5414.61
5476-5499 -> 5484.88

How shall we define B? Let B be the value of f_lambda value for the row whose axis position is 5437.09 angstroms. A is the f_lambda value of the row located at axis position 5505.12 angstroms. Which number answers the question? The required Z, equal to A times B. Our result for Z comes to 103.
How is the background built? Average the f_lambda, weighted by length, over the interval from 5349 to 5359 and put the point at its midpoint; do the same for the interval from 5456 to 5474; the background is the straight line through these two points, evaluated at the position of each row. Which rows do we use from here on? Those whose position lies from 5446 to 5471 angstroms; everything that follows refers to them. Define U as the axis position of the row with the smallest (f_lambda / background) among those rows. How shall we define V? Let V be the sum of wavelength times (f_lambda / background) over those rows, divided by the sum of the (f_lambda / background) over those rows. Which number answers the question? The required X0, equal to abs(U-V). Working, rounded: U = 5447.12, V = 5458.7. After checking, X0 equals 11.6 angstroms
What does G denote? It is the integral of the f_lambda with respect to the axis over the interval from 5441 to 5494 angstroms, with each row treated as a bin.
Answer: 526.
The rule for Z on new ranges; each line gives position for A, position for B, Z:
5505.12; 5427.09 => 93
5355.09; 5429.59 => 111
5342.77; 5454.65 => 109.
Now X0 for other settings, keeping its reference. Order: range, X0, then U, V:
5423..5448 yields 11.3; 5447.12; 5435.8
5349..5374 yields 3.8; 5364.96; 5361.2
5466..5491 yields 6.5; 5472.26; 5478.7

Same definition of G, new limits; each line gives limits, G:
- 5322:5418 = 964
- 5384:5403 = 183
